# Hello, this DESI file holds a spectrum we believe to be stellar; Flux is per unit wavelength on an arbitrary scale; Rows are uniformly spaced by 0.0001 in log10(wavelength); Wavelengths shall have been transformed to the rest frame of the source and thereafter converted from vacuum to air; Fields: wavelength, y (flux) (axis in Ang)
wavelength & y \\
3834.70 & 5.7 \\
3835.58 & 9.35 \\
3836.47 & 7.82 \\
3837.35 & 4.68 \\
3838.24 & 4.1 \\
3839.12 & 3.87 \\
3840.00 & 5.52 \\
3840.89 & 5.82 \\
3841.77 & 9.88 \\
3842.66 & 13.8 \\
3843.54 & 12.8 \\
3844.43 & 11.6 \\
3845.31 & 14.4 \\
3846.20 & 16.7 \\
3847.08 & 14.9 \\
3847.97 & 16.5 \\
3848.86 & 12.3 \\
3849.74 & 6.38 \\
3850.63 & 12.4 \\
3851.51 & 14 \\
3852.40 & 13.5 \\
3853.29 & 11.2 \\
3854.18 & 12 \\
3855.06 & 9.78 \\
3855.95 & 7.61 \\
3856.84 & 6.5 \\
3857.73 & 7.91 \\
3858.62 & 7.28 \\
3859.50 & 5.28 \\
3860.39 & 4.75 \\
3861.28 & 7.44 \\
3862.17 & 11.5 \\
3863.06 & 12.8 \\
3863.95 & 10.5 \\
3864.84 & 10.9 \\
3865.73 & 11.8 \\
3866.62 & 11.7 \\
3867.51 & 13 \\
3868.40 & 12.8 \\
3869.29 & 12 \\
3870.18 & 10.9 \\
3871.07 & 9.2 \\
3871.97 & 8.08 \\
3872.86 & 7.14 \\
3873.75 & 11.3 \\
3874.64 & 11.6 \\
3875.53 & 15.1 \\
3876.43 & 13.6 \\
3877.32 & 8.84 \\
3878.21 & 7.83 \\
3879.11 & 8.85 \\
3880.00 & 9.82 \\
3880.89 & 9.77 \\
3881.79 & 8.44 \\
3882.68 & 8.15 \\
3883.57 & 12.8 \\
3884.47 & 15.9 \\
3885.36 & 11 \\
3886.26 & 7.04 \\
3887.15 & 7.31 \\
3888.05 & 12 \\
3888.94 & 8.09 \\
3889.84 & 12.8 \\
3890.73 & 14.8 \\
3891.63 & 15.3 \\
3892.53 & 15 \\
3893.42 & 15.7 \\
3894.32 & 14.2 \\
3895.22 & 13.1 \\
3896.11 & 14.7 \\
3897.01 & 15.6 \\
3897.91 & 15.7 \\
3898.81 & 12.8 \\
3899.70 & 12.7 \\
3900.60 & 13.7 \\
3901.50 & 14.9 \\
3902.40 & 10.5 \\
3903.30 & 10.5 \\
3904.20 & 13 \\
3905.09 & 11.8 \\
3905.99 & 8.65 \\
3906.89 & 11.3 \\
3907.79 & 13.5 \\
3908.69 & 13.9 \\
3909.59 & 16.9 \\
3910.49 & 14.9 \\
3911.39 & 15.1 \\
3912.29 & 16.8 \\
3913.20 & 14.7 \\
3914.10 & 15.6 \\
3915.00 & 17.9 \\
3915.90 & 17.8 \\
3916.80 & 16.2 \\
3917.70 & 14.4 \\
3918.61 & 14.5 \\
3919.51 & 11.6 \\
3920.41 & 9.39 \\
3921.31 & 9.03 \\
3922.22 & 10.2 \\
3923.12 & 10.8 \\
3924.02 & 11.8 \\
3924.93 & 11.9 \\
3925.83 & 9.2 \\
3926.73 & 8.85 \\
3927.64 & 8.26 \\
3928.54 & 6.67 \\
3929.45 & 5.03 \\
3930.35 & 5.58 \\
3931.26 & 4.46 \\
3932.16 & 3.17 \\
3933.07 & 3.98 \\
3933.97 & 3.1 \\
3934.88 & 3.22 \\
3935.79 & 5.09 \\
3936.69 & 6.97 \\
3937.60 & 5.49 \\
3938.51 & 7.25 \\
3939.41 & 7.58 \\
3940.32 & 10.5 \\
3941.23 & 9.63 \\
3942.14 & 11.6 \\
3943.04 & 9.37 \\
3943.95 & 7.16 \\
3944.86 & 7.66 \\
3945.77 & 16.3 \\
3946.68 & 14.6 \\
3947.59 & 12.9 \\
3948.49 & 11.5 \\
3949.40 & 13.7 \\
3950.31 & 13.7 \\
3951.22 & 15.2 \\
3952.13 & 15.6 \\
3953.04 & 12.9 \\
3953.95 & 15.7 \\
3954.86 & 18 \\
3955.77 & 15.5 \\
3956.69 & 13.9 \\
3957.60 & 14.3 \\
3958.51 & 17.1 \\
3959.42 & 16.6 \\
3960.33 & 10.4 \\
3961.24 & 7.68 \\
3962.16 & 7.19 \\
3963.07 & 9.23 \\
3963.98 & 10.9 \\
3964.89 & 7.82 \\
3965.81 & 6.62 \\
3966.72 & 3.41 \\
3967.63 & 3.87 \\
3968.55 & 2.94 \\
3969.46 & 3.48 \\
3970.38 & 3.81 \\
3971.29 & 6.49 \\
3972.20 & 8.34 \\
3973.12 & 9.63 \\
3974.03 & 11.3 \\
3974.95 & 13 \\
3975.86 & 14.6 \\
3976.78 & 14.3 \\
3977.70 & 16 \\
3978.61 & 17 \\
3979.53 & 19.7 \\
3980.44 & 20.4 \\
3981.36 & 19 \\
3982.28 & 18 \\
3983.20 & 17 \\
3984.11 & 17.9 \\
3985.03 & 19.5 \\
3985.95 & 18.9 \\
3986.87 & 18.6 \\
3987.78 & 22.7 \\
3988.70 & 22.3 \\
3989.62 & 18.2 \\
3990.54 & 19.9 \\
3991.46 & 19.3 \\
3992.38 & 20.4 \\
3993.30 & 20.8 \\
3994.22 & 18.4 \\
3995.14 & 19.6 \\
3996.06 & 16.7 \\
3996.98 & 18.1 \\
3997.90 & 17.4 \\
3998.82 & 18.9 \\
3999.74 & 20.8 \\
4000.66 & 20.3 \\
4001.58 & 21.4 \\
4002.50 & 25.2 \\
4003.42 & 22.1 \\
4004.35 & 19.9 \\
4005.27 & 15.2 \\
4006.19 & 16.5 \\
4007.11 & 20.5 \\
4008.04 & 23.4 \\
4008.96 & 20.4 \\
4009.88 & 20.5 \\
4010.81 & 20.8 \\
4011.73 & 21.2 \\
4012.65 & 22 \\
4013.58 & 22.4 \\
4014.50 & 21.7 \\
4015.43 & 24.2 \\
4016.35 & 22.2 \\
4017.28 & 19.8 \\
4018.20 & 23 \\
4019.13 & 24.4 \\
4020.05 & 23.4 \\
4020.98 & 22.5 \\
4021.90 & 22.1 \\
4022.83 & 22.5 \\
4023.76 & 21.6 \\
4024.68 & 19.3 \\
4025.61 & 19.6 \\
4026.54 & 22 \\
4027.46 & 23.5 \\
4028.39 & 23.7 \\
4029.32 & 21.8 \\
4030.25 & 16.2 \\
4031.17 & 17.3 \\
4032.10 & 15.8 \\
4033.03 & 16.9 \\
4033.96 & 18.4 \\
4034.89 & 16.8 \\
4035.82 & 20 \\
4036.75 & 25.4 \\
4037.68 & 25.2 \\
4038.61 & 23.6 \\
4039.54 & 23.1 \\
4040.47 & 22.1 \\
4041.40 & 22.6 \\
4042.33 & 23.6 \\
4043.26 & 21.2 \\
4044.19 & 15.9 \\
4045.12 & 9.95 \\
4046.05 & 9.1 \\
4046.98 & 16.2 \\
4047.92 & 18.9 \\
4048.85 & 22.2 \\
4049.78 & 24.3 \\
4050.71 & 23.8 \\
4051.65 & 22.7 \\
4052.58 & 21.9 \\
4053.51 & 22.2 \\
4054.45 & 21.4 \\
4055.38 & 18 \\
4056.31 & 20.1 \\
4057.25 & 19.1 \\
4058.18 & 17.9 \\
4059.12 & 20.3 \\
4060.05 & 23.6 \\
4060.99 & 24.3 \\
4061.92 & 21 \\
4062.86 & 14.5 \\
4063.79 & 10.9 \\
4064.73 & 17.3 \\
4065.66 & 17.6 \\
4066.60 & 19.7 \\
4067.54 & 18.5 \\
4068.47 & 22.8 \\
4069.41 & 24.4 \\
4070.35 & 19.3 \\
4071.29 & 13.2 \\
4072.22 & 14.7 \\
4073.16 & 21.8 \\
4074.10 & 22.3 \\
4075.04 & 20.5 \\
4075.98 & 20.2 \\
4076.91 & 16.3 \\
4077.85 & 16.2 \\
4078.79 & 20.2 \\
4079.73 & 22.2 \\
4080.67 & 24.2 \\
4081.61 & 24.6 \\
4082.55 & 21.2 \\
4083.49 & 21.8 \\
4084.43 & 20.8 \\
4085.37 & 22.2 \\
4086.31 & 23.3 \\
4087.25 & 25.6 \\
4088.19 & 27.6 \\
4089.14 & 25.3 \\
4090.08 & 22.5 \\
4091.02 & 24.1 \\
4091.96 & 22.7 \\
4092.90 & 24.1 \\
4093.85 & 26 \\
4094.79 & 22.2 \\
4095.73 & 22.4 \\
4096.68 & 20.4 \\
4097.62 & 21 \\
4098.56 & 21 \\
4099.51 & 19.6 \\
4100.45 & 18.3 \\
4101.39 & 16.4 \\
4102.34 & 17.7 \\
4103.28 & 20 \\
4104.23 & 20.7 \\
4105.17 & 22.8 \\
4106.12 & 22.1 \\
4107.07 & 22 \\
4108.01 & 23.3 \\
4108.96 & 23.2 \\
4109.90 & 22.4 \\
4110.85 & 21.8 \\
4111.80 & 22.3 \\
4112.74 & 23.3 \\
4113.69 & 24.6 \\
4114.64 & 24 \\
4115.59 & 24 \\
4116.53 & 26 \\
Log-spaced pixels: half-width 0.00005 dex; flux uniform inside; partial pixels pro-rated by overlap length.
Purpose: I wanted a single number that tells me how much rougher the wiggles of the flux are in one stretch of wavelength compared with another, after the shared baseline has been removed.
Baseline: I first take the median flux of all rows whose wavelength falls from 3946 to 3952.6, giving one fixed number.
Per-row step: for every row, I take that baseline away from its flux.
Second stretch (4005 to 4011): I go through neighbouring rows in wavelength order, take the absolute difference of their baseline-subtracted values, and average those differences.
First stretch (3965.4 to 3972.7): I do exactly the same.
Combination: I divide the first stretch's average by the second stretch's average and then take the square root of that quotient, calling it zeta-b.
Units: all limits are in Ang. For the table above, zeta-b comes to 0.86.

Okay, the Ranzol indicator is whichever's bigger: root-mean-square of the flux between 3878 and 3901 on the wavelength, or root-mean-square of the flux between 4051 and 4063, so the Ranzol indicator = 20.7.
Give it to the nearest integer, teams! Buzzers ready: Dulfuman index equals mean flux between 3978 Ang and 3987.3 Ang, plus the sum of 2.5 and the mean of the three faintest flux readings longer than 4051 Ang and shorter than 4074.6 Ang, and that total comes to 34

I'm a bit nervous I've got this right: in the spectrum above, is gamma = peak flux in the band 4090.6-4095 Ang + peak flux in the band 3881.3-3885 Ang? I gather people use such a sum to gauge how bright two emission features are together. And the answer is 42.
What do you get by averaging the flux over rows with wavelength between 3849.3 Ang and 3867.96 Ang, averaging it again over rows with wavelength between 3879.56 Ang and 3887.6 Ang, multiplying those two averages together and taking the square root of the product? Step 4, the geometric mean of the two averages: 10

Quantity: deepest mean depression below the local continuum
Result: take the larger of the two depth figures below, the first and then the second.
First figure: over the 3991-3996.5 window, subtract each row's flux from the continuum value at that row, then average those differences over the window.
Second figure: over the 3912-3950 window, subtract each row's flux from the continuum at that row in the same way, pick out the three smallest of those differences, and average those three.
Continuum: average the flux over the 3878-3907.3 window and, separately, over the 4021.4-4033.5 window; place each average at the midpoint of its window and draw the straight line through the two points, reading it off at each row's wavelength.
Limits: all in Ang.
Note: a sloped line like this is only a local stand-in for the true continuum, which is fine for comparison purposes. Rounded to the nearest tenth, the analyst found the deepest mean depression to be -1.1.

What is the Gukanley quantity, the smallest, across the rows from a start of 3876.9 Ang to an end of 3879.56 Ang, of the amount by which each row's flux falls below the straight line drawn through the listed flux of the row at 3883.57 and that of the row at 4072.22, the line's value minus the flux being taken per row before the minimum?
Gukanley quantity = 4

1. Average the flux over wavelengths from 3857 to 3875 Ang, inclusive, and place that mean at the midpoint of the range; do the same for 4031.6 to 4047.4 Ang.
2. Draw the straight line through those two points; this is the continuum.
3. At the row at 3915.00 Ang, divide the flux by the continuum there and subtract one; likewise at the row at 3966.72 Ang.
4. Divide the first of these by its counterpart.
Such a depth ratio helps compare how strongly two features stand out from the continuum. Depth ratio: -0.6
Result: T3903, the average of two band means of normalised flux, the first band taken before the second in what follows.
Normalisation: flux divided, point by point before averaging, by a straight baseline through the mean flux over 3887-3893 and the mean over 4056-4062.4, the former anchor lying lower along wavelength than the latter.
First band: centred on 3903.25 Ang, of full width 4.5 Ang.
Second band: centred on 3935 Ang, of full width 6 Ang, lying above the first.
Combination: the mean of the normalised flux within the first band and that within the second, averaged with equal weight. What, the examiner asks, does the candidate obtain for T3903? 0.62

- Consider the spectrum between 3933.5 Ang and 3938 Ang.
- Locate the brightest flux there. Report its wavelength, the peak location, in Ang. 3936.69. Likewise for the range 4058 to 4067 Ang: 4060.99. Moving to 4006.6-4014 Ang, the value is 4008.04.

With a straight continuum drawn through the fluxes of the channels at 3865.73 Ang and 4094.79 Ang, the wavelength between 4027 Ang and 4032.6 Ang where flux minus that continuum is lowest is 4032.10 Ang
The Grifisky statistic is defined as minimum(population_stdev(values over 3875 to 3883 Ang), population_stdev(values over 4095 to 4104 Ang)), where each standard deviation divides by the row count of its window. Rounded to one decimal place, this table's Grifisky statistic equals 1.8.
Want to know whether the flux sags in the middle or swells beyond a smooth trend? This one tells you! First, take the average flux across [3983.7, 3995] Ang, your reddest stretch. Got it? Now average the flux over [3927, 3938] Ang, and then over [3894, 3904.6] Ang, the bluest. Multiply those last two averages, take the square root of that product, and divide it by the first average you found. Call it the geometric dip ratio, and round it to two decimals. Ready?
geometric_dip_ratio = 0.42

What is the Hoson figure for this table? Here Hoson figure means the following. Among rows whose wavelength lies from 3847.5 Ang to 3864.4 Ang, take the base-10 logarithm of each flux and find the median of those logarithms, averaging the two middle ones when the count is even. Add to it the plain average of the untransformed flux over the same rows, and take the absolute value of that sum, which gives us 11.0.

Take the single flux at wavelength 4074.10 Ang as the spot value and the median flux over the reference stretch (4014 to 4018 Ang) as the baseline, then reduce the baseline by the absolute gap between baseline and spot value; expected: 22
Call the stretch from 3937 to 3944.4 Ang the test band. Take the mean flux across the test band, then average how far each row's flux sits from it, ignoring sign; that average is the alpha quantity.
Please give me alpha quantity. 1.7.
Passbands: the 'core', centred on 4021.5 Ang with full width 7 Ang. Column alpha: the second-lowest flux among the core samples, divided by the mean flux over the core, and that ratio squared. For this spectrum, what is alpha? 0.93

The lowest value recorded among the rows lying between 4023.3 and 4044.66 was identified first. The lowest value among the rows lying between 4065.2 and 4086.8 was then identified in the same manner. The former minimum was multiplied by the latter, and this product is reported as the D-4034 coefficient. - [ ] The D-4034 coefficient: 209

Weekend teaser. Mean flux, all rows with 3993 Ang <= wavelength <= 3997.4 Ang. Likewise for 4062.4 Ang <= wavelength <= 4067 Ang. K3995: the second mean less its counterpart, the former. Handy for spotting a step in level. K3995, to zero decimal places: -3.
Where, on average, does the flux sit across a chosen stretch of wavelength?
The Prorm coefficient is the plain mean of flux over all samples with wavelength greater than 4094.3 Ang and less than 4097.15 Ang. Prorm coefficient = 22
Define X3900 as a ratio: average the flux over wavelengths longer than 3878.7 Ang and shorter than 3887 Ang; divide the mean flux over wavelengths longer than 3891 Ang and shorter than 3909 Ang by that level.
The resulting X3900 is 1.3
